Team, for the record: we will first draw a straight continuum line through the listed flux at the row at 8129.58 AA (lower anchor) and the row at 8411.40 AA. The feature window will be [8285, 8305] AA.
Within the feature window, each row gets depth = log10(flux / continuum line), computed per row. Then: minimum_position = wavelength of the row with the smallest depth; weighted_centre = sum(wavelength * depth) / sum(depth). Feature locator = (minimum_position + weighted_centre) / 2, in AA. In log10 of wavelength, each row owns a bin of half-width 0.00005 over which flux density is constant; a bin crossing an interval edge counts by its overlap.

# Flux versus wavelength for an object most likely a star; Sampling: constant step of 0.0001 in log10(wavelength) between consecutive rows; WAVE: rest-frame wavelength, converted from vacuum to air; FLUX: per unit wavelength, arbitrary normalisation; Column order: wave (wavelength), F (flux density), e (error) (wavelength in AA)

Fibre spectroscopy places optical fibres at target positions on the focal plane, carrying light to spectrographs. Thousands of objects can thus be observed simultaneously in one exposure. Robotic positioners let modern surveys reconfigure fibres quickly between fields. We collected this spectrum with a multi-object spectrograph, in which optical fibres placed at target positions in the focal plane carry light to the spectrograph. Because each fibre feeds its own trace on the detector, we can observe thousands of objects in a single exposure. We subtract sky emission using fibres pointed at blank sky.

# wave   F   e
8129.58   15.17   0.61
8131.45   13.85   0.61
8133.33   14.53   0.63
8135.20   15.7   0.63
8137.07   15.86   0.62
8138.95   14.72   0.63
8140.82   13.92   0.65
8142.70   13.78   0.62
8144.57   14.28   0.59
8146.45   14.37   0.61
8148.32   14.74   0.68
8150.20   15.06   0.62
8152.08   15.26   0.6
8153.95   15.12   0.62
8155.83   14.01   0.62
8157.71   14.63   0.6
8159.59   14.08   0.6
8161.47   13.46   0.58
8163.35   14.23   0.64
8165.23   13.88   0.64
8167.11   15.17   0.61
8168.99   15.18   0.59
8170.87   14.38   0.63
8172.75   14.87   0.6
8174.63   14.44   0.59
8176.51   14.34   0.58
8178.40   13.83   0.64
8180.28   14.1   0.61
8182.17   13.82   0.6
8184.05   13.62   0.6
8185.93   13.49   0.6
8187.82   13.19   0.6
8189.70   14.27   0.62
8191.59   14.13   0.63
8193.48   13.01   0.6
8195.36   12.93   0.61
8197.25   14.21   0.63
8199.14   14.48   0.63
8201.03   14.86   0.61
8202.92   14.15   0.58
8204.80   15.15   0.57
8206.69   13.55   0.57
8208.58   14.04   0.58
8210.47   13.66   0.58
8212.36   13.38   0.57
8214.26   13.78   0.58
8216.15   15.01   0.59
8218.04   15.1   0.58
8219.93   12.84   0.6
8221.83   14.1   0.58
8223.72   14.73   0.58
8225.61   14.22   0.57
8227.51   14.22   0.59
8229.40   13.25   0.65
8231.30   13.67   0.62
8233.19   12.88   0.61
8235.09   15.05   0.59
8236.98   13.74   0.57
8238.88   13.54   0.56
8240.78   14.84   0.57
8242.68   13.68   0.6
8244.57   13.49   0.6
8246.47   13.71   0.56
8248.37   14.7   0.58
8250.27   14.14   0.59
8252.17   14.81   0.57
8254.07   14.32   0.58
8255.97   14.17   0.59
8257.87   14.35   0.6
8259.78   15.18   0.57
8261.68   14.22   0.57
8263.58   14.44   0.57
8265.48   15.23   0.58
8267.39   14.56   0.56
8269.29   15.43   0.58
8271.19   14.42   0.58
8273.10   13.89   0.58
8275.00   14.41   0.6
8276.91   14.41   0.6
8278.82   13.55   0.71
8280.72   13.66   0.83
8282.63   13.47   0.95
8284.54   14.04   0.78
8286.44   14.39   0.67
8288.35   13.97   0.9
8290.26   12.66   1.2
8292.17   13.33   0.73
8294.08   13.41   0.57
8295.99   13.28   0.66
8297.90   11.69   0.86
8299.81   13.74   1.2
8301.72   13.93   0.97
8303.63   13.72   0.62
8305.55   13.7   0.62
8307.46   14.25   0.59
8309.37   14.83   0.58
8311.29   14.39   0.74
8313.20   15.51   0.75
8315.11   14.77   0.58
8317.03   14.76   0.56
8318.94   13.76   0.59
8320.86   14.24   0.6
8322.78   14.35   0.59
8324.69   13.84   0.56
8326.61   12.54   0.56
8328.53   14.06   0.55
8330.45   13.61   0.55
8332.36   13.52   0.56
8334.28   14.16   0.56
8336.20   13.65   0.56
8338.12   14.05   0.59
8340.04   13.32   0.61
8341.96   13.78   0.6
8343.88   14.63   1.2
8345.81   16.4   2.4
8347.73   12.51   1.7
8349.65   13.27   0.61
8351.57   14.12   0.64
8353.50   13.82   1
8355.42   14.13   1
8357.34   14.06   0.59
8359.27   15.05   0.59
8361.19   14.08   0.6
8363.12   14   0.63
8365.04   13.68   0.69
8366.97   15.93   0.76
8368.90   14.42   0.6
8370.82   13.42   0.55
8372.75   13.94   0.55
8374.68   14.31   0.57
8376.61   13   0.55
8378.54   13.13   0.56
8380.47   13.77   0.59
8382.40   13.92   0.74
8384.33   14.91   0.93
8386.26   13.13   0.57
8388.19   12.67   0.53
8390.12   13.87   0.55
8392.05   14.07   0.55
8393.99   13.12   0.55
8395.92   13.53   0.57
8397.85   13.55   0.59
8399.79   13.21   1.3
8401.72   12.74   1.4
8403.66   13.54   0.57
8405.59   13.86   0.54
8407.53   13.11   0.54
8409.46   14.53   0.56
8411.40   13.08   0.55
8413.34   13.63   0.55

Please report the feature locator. 8296.8 AA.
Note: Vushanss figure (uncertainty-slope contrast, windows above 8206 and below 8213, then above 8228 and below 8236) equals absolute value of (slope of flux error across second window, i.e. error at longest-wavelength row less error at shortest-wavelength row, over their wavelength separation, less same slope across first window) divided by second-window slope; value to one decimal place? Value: -1.0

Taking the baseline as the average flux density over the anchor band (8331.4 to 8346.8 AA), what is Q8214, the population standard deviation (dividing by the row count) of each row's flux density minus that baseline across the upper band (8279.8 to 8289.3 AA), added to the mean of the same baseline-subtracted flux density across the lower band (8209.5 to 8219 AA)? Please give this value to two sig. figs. 0.32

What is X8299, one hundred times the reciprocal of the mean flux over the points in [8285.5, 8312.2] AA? 7.32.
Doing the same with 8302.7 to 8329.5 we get 7.05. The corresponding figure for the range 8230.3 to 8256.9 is 7.12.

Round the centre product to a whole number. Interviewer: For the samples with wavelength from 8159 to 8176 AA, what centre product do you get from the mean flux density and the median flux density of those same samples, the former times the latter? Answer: 207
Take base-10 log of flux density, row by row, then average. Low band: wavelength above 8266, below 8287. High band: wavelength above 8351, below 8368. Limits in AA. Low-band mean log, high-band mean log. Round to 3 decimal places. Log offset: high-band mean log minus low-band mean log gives 0.003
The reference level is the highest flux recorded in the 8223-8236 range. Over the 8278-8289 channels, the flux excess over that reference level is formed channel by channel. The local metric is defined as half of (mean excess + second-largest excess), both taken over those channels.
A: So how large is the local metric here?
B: -1.1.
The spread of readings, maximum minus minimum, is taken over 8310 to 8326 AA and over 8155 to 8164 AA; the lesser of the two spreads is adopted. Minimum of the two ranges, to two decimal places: 1.17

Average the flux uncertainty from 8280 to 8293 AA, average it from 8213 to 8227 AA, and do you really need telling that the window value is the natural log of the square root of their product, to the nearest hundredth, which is -0.34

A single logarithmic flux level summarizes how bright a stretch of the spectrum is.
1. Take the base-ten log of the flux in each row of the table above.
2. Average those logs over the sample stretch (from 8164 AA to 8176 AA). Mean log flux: 1.17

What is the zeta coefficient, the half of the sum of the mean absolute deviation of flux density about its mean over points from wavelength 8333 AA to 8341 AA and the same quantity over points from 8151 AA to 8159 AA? 0.37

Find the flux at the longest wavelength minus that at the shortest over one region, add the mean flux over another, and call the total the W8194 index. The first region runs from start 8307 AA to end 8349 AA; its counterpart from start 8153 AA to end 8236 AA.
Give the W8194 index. 12.4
